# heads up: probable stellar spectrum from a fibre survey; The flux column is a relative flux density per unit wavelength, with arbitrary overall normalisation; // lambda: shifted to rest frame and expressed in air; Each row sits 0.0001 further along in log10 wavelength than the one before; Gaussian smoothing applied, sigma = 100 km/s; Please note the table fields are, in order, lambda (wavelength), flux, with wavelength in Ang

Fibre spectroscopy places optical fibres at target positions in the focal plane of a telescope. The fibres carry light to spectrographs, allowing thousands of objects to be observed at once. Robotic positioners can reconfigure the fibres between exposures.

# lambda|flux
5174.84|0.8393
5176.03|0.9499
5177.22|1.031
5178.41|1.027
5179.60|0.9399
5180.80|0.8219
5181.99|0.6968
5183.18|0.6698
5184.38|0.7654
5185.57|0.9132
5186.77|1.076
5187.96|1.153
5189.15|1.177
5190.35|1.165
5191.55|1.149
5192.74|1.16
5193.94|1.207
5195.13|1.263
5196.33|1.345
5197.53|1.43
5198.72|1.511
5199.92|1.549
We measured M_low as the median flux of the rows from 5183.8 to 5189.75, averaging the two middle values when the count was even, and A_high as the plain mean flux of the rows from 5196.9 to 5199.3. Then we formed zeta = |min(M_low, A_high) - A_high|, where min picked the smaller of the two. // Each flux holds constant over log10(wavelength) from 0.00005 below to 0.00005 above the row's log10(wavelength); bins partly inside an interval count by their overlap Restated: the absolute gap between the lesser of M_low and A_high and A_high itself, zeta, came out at 0.39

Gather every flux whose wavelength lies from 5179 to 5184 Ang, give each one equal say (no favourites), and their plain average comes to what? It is 0.78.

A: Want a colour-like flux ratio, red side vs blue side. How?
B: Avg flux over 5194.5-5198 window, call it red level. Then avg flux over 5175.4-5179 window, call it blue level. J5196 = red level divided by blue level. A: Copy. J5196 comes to 1.34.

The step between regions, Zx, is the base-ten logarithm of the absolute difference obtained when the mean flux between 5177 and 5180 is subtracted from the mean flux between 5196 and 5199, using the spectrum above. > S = -0.37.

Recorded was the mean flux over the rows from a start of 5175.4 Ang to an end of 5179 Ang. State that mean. 1.00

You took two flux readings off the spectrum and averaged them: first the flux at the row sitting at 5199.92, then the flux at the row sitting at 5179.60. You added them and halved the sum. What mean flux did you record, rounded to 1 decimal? 1.2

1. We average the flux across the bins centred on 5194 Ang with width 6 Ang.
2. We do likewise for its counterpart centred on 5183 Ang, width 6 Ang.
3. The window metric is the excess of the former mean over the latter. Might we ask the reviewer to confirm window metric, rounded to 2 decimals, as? 0.45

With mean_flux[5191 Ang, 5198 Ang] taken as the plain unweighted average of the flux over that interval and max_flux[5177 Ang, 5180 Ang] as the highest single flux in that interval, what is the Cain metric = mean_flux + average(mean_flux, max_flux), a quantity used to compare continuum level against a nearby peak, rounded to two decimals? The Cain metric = 2.40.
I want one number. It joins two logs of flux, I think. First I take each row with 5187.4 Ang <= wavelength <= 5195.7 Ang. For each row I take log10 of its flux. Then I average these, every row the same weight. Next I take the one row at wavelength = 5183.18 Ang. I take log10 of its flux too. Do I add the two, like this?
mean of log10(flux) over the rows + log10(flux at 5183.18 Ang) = -0.10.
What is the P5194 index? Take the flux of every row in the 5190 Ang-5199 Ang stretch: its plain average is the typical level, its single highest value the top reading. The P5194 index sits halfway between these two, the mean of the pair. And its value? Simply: 1.39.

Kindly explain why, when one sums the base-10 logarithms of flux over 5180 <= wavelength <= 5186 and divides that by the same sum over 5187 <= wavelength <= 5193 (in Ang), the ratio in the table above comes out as -1.8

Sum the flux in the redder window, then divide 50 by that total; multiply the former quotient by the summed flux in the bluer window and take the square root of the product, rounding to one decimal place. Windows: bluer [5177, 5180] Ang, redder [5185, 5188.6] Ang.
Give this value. 6.9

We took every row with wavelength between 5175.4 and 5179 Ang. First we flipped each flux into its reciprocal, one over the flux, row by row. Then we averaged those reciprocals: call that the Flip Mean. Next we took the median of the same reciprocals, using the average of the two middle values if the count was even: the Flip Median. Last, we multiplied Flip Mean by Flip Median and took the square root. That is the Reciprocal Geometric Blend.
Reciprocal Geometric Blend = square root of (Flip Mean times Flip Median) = 0.99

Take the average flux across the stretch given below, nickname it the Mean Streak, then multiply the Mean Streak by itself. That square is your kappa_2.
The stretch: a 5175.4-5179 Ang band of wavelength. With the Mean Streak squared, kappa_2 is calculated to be 1.01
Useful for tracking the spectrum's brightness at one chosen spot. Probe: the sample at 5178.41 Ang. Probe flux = 1.027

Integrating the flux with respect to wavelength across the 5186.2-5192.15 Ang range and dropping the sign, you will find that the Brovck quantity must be 6.8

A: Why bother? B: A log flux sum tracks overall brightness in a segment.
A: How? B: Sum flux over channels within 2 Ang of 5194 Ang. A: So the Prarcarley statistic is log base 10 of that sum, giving 0.56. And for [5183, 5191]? 0.84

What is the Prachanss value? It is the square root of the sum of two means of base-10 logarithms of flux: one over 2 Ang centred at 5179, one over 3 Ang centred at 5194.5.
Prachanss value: 0.29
